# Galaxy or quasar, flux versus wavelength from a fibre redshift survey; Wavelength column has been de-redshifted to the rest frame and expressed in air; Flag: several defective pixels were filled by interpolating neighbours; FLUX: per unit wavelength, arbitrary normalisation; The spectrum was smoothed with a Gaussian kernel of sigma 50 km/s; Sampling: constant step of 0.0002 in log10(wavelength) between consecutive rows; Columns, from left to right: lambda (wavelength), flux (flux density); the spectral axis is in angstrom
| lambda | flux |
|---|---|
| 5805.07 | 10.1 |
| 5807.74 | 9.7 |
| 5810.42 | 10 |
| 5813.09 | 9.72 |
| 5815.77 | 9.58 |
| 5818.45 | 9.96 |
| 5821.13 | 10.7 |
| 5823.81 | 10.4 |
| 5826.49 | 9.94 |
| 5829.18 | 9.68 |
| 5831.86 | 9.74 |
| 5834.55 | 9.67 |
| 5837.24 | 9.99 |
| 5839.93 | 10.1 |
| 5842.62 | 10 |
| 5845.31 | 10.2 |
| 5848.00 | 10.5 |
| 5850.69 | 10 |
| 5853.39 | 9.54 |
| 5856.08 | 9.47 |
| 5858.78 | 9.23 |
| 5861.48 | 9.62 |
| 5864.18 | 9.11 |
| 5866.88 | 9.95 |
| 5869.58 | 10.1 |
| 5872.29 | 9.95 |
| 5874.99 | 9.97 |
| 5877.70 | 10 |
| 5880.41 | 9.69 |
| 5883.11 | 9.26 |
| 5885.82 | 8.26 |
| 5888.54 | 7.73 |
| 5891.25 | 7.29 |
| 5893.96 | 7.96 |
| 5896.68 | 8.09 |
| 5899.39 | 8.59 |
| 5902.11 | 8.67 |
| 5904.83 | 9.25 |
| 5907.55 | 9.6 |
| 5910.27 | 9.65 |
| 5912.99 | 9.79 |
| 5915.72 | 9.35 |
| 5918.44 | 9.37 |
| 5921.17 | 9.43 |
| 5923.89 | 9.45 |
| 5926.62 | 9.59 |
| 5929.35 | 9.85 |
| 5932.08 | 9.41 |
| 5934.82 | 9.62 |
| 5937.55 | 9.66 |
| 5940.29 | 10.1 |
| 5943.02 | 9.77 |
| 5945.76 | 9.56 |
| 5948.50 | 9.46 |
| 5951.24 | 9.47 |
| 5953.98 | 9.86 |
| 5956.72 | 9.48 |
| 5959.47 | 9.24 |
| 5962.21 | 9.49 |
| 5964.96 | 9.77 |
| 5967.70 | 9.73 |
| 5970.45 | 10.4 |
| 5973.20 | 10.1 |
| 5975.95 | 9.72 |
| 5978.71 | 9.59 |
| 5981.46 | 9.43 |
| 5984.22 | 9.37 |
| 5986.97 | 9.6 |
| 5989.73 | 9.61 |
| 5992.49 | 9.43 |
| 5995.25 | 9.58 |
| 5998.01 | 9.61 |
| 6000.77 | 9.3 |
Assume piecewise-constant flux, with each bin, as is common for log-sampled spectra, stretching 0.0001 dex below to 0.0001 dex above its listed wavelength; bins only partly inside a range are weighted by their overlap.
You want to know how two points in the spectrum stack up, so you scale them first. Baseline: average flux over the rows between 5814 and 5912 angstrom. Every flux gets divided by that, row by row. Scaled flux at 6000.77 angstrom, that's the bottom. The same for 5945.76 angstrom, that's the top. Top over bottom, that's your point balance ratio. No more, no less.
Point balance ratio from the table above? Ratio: 1.03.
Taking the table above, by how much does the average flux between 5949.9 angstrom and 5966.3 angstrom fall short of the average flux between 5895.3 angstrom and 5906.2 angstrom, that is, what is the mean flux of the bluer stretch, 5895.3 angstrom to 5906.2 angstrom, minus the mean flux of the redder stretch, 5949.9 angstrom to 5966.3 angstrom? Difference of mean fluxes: -0.90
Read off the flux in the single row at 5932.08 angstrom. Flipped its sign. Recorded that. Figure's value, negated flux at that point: -9.4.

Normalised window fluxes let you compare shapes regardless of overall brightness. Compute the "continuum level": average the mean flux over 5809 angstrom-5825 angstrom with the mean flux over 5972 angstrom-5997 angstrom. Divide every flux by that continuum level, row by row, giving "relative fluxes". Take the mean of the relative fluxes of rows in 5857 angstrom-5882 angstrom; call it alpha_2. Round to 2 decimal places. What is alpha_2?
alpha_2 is 0.99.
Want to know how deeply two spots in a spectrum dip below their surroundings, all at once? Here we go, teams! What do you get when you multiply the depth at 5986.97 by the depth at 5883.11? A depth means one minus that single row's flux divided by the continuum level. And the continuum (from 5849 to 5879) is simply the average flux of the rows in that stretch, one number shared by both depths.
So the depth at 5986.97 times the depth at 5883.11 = 0.0006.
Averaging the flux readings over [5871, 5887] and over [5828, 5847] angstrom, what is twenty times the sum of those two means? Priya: 389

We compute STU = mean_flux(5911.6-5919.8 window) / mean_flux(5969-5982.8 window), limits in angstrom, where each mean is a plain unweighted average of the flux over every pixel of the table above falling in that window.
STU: 0.965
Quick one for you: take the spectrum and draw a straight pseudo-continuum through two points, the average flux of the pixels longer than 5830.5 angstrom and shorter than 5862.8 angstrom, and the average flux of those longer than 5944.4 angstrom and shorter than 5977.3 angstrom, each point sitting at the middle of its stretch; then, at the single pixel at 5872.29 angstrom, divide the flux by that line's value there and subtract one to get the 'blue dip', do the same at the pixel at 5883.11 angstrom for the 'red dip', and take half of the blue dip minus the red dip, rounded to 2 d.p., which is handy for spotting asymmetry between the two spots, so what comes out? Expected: 0.03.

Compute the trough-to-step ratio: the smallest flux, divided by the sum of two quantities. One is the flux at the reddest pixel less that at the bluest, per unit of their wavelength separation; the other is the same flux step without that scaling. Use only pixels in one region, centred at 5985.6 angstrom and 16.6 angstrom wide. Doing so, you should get -55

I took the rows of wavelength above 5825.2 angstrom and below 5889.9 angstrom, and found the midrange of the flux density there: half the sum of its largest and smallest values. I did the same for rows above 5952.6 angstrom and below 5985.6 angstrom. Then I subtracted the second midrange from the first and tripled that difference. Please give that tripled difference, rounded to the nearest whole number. -2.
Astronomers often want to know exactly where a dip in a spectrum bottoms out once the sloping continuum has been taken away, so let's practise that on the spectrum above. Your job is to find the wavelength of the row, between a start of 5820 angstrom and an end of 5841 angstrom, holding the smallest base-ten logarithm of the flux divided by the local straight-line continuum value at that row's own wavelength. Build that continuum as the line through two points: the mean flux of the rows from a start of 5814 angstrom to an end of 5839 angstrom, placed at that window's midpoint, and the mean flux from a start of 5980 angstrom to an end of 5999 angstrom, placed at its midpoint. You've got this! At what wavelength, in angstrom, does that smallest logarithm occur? 5829.18 angstrom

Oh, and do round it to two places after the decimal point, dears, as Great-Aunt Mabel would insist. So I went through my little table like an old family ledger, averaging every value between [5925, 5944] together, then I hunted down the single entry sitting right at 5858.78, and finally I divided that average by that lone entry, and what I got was 1.05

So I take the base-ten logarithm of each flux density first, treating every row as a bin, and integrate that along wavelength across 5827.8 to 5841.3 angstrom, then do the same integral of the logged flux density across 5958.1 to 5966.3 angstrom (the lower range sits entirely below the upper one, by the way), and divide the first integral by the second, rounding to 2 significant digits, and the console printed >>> 1.7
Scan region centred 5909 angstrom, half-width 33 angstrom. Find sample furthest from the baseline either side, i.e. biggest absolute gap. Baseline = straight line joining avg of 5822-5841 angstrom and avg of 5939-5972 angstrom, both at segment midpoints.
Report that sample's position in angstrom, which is 5891.25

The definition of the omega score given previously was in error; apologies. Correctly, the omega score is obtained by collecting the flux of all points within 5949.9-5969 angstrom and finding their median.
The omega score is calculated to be 9.5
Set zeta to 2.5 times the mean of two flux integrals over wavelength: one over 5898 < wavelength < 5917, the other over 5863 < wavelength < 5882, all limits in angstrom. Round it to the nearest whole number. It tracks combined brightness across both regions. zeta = 453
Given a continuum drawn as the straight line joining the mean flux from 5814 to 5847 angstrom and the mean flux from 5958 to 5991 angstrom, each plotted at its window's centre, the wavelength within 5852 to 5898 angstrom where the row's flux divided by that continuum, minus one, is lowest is 5891.25 angstrom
